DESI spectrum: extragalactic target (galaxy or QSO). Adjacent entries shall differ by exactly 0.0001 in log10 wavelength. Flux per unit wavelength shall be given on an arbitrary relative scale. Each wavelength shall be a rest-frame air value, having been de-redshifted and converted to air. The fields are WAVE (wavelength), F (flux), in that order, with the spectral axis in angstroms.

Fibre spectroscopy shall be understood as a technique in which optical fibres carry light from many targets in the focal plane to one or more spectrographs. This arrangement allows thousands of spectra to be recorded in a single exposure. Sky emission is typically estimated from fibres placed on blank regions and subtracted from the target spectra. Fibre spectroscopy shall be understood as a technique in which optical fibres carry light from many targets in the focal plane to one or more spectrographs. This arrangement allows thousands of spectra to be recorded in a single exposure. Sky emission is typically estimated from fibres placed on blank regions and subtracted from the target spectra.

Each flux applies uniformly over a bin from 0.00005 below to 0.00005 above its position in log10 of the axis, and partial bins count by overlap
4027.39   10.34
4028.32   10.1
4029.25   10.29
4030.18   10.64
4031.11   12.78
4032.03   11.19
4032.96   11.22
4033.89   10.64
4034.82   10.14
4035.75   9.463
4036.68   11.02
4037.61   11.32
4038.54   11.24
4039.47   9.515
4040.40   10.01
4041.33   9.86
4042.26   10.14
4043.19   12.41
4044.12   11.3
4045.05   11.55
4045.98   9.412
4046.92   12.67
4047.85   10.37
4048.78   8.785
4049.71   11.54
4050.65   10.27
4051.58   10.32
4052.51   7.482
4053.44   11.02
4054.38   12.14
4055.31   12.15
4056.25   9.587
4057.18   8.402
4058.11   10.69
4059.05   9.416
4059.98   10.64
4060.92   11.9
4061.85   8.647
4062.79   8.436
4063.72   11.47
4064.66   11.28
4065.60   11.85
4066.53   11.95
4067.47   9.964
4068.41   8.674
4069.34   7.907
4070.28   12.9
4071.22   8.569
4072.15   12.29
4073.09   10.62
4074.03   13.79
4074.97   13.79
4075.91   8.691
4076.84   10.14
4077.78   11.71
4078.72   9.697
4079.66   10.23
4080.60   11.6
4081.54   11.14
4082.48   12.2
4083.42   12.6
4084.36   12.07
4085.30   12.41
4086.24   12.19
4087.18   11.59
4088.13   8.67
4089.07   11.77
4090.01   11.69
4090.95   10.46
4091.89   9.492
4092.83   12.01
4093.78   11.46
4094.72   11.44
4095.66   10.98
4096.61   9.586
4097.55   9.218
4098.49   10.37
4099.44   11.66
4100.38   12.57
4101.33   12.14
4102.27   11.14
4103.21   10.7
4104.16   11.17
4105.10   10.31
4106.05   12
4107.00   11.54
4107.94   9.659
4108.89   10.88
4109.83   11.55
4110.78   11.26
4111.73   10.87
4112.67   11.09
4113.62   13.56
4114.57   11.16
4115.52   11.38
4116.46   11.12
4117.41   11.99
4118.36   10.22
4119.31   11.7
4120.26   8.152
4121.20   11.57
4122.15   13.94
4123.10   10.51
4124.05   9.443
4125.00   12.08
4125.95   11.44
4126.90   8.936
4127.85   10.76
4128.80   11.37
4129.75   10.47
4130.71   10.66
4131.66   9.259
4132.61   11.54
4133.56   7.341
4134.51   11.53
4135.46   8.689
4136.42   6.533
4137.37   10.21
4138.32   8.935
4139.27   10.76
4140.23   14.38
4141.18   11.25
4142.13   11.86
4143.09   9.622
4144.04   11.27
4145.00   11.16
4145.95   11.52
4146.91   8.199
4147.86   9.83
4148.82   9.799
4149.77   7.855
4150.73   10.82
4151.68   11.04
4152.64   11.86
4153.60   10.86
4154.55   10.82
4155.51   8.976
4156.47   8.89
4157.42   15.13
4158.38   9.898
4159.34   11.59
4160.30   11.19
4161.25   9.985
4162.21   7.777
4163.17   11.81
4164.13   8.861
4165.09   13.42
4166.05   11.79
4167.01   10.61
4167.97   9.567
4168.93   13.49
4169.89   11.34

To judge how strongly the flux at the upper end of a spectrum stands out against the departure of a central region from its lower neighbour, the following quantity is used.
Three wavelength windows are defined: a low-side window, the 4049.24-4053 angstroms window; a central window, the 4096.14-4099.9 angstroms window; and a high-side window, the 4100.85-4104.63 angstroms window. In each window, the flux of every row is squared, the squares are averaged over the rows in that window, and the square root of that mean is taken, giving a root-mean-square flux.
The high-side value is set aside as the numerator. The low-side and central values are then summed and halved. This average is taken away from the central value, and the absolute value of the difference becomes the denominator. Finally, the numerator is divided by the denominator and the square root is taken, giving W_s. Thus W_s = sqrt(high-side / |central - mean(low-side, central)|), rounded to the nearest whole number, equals 10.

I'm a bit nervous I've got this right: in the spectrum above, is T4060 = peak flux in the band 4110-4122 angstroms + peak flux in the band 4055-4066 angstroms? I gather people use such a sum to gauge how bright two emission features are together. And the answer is 25.7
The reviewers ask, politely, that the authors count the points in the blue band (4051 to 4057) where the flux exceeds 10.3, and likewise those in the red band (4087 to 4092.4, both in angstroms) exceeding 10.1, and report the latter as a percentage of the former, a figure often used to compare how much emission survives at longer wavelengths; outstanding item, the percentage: 100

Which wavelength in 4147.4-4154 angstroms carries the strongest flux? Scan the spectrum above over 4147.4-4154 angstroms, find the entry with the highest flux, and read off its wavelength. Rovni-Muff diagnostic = 4152.64 angstroms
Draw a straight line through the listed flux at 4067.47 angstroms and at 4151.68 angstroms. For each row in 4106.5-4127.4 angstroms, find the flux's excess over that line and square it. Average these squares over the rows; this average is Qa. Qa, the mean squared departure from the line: 1.9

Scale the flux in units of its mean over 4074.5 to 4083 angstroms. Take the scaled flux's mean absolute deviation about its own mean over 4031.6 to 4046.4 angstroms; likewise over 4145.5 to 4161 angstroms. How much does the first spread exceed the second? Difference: -0.047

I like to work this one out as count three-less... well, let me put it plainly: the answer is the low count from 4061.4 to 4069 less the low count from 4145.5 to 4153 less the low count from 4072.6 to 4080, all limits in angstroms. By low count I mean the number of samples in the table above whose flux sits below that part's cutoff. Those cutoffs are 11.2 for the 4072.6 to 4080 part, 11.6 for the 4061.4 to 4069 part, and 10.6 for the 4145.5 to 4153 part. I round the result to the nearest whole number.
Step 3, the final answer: -3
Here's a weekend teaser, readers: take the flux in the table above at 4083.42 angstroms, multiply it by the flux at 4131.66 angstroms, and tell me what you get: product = 117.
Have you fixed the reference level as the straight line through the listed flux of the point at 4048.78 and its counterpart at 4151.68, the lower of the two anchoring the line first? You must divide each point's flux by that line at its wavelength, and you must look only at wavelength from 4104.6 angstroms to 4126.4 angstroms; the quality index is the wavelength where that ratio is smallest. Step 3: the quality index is 4120.26 angstroms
